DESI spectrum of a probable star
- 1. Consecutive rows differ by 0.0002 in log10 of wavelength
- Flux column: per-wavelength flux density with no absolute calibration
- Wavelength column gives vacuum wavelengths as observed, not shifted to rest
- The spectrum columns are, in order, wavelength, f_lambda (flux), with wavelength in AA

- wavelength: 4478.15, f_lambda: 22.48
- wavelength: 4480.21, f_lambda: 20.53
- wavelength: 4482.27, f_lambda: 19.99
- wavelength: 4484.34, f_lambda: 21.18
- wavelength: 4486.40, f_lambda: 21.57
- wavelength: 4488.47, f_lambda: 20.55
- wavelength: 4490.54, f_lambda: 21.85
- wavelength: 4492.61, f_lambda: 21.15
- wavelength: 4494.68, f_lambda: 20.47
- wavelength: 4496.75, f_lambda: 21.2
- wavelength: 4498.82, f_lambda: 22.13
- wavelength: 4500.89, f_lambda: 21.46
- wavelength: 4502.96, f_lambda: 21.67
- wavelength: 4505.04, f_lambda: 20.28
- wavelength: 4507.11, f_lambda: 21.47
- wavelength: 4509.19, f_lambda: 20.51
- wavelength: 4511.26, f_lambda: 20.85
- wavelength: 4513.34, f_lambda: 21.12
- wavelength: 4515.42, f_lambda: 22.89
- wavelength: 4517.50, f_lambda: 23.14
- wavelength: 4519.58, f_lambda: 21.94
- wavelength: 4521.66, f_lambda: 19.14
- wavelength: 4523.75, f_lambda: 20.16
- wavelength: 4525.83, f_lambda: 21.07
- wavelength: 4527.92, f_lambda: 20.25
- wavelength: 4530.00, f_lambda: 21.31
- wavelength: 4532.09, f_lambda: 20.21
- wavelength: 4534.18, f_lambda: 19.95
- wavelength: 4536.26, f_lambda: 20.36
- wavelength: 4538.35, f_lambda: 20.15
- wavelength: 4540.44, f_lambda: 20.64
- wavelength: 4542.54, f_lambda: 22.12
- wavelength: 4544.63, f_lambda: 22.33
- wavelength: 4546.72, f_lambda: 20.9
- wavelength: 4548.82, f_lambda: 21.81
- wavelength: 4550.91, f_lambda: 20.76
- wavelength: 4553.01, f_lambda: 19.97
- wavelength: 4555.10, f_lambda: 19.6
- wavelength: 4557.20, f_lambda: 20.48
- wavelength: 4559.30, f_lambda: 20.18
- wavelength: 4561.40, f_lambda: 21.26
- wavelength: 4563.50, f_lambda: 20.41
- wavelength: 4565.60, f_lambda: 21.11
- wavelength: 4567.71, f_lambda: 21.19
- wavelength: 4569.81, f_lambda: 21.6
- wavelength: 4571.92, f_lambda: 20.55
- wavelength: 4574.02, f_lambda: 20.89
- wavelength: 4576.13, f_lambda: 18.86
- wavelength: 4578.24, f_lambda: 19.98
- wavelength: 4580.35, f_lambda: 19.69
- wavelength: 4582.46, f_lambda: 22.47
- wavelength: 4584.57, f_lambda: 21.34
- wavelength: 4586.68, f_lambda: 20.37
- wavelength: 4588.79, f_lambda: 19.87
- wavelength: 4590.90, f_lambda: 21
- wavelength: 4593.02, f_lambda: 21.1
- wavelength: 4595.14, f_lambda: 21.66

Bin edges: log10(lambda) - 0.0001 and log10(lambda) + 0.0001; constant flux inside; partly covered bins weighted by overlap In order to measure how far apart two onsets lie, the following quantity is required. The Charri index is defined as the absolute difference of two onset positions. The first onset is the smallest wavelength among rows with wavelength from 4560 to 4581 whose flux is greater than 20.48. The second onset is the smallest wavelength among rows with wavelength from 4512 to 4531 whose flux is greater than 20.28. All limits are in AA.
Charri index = 48.1 AA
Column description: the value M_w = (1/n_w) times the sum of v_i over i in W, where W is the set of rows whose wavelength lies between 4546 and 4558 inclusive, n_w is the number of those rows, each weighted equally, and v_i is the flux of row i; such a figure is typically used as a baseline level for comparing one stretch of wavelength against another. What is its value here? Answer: 20.6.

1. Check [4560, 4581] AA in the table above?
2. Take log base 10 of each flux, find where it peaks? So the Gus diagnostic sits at 4569.81 AA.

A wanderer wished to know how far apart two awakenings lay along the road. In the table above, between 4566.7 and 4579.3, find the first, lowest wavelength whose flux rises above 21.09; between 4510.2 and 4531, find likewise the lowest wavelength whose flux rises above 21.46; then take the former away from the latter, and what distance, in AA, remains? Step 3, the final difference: -52.3 AA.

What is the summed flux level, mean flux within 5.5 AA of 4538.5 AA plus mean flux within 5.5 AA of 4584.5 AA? 41.4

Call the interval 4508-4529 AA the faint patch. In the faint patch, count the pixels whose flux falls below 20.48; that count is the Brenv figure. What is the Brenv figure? 3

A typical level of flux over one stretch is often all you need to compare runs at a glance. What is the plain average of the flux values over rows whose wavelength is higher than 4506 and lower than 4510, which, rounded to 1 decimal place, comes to 21.0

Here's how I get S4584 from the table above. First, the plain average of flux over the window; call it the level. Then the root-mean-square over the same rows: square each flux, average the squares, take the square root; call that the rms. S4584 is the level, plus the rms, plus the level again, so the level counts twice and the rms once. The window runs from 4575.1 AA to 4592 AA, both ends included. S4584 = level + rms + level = 61.4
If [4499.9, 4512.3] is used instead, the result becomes 63.1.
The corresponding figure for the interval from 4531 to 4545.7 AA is 62.5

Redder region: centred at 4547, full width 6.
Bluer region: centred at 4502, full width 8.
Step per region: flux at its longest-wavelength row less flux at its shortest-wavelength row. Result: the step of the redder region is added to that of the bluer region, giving -2.4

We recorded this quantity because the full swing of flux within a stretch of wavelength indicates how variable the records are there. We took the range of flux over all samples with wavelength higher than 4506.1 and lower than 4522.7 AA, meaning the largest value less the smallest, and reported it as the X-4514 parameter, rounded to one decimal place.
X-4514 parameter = 4.0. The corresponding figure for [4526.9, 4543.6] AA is 2.2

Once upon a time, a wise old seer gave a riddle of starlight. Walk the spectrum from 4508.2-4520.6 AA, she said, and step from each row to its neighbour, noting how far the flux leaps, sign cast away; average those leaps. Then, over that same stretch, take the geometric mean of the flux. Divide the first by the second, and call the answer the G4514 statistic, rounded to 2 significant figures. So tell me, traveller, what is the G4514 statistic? 0.035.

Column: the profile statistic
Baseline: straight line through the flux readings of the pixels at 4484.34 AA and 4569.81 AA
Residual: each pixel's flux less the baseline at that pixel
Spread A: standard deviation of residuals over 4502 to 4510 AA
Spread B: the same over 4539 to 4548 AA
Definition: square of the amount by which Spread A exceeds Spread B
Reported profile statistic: 0.02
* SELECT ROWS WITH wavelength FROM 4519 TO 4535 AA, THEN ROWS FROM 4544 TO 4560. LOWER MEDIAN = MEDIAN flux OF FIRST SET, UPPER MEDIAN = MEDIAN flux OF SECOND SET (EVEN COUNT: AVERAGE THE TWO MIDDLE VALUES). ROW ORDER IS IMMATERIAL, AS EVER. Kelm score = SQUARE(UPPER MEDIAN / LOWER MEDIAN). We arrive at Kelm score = 1.04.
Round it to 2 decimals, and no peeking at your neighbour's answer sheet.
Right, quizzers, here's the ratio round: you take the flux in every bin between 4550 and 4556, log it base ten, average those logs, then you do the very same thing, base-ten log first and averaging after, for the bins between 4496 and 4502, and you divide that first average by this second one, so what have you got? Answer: 0.98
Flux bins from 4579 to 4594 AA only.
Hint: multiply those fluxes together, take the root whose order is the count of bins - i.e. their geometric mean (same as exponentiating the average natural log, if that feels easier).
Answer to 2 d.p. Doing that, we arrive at 20.82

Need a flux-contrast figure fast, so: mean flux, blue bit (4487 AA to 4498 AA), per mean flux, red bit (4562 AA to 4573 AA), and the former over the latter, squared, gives 1.01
